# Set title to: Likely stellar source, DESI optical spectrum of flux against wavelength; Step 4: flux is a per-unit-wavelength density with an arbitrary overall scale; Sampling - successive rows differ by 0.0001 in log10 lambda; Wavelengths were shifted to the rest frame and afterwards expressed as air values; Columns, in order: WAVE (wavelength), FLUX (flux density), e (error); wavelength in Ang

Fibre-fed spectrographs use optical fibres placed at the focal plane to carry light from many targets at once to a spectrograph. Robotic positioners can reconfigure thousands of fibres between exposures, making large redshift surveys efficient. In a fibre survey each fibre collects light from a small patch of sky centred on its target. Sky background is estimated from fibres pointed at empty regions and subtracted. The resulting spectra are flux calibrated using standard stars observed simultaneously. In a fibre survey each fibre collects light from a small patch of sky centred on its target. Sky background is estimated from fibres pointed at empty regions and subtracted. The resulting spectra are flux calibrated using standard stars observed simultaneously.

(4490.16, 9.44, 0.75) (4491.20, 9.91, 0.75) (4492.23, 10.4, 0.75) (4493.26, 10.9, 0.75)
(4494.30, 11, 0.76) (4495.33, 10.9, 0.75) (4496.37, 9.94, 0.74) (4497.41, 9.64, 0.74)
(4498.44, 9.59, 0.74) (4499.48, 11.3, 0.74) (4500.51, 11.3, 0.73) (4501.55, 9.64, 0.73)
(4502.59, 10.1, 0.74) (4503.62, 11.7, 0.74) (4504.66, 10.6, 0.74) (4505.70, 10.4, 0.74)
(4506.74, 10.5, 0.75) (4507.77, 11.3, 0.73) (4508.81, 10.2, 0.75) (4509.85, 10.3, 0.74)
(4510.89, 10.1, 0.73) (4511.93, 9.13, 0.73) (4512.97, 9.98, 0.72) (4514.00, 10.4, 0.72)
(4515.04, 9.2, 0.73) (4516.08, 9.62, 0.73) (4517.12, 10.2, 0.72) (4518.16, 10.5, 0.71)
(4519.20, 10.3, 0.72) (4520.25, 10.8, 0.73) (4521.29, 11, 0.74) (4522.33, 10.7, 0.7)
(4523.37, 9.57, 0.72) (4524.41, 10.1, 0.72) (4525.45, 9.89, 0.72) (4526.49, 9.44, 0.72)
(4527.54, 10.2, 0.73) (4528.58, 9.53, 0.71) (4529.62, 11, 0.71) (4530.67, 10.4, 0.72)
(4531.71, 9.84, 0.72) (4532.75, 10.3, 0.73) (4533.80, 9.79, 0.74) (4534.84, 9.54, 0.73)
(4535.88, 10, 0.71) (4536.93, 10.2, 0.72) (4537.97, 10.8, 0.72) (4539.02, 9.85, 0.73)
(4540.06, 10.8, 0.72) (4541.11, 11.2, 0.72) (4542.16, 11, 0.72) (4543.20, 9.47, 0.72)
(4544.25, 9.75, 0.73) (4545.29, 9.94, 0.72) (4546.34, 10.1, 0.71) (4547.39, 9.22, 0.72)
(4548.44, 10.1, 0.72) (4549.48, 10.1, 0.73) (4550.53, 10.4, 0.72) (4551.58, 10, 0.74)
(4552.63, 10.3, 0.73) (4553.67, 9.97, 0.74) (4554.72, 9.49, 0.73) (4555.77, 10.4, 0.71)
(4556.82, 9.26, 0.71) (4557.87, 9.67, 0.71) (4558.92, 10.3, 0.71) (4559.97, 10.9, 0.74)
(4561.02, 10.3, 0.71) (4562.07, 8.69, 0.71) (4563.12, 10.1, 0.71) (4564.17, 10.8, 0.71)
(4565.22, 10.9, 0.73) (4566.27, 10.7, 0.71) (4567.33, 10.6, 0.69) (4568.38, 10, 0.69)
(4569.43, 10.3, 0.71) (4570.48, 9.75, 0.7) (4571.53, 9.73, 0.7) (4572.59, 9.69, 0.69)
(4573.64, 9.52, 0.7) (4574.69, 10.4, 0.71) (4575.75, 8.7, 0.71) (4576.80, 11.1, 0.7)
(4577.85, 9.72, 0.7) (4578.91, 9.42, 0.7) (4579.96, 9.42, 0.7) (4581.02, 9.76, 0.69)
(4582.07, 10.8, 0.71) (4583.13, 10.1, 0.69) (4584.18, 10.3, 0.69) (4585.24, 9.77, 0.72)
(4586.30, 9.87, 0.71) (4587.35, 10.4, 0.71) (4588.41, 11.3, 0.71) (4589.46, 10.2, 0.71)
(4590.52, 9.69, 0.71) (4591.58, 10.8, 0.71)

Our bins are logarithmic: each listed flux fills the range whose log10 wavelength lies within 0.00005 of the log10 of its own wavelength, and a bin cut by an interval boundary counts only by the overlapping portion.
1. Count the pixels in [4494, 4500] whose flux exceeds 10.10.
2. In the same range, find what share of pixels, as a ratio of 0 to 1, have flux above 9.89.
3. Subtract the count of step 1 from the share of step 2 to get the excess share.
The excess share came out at -2.3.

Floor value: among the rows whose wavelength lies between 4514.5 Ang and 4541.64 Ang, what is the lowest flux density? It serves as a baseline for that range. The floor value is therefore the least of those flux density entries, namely 9.2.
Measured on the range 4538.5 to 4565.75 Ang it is 8.69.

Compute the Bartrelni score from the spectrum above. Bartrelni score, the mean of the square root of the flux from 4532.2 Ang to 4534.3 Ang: 3.17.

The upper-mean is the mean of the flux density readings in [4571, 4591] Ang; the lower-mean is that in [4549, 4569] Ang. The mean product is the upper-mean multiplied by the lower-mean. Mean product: 101.5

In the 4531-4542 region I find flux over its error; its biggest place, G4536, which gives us 4541.11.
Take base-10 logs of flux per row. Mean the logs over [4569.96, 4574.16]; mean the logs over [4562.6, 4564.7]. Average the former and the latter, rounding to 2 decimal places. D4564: 1.00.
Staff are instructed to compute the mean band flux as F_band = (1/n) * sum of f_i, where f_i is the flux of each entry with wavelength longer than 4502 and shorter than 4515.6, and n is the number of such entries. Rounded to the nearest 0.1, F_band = 10.3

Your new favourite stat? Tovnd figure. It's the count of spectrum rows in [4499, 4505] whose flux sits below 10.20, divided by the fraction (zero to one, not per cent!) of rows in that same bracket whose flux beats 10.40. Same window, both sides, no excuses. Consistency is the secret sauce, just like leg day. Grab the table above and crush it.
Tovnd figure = 3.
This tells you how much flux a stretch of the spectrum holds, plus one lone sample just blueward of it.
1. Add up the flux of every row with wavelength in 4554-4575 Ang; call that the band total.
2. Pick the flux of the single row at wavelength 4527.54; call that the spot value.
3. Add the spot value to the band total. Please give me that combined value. 212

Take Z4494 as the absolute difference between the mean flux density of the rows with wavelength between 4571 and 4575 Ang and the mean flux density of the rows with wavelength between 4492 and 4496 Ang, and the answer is 1.0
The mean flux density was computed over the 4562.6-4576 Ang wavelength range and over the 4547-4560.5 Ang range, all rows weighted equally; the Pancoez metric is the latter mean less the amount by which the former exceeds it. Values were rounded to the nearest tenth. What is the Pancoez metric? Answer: 9.9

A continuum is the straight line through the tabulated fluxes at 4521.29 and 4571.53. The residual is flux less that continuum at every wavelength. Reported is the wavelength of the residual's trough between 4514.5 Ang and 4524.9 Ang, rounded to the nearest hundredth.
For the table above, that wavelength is 4515.04 Ang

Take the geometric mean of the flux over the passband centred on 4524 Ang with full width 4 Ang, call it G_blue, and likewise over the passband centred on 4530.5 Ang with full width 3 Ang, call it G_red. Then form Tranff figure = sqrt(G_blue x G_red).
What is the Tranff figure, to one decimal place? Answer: 10.2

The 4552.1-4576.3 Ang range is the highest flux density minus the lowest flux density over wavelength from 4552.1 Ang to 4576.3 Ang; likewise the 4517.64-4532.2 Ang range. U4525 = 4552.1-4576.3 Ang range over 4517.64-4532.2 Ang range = 1.42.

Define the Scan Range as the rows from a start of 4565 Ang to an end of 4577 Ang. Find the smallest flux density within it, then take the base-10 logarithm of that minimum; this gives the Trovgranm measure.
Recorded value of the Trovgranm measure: 0.94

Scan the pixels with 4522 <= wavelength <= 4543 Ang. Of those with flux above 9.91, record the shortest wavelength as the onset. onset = 4522.33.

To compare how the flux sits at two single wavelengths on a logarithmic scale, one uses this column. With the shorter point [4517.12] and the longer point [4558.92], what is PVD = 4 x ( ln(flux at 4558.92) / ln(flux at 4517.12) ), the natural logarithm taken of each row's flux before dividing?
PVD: 4.02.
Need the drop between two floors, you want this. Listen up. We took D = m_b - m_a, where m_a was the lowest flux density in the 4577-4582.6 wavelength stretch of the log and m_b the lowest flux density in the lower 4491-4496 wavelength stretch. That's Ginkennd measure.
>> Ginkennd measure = 0.5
